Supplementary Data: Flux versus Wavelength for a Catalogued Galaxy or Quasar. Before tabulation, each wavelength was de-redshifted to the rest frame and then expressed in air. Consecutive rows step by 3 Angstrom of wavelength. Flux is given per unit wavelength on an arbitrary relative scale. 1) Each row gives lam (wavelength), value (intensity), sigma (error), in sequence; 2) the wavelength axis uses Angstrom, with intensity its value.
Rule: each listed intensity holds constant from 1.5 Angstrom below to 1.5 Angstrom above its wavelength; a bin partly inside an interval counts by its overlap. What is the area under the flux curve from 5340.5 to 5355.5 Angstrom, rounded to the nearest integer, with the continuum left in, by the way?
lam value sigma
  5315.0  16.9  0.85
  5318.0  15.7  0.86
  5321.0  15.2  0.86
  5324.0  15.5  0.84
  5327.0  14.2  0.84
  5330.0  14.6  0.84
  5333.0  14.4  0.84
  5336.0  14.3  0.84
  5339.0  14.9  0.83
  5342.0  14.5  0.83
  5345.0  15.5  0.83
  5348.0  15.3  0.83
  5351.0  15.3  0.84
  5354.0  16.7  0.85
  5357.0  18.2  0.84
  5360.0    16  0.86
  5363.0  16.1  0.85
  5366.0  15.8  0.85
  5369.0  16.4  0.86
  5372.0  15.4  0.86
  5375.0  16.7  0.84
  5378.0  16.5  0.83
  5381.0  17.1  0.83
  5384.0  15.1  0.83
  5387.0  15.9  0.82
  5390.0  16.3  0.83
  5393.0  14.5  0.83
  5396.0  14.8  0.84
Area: 232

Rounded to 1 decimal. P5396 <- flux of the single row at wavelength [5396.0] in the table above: 14.8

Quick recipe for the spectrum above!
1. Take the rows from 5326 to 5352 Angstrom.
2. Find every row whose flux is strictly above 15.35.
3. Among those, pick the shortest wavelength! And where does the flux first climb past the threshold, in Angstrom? 5345.0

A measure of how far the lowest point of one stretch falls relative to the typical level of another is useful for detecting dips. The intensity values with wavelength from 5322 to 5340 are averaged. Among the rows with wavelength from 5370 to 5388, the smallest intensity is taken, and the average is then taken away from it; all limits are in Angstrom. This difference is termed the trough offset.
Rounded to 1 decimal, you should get 0.4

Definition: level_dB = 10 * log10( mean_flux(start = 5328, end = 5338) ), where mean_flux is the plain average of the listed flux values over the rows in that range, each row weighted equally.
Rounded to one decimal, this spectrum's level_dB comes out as 11.6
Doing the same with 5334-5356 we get 11.8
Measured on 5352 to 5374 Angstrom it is 12.1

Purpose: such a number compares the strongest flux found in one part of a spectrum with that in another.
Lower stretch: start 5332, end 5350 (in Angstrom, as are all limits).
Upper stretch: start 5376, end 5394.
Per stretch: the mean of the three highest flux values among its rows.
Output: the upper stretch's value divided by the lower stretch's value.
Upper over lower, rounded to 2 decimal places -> 1.09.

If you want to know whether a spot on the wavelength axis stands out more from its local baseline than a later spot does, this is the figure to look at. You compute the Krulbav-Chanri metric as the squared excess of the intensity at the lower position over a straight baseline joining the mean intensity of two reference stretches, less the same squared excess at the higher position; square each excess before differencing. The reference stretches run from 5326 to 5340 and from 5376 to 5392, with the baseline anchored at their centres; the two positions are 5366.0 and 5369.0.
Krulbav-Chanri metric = -0.5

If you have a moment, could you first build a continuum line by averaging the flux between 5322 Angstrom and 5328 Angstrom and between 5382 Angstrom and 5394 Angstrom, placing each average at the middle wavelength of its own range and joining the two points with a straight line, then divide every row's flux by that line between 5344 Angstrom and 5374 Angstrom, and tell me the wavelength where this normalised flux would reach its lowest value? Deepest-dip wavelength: 5372.0 Angstrom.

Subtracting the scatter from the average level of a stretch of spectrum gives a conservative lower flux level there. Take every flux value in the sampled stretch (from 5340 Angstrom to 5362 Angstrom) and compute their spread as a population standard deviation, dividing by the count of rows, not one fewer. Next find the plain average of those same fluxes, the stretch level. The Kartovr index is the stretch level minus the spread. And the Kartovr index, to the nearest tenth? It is 14.8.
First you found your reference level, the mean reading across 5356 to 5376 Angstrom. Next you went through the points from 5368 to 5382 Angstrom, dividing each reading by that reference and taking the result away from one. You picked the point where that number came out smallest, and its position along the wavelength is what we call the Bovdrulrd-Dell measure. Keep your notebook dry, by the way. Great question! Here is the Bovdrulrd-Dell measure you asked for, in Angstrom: 5381.0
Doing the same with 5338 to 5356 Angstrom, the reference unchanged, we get 5354.0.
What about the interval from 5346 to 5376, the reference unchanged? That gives 5357.0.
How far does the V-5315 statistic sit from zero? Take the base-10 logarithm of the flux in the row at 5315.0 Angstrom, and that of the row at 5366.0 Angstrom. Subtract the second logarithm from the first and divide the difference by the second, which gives 0.024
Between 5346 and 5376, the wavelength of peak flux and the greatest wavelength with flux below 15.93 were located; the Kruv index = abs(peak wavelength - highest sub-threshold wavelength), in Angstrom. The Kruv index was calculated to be 15 Angstrom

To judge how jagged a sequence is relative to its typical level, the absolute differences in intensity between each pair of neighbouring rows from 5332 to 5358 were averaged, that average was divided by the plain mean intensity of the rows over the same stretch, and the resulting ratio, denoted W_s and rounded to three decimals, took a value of 0.042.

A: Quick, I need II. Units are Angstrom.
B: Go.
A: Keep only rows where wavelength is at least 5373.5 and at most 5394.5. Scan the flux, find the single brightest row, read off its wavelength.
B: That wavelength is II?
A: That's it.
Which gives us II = 5381.0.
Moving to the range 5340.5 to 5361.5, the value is 5357.0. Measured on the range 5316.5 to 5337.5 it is 5318.0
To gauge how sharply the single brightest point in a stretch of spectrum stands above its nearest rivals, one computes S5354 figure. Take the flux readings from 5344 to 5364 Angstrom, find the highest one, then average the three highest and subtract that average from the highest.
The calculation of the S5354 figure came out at 1.20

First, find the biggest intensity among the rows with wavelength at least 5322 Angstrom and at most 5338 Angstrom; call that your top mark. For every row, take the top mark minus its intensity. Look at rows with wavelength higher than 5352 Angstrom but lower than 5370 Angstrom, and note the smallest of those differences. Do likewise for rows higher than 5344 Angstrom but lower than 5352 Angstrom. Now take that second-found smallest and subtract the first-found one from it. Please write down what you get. 2.7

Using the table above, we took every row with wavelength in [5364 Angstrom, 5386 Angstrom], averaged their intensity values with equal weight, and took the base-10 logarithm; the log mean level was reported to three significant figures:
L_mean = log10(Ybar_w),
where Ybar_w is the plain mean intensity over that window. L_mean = 1.21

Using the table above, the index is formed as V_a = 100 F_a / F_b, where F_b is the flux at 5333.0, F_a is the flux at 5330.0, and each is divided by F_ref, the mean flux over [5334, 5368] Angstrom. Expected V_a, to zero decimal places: 101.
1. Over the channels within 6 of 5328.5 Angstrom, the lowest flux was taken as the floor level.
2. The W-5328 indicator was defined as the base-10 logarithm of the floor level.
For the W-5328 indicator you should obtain 1.152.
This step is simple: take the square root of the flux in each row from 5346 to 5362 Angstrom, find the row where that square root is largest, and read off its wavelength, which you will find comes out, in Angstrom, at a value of 5357.0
